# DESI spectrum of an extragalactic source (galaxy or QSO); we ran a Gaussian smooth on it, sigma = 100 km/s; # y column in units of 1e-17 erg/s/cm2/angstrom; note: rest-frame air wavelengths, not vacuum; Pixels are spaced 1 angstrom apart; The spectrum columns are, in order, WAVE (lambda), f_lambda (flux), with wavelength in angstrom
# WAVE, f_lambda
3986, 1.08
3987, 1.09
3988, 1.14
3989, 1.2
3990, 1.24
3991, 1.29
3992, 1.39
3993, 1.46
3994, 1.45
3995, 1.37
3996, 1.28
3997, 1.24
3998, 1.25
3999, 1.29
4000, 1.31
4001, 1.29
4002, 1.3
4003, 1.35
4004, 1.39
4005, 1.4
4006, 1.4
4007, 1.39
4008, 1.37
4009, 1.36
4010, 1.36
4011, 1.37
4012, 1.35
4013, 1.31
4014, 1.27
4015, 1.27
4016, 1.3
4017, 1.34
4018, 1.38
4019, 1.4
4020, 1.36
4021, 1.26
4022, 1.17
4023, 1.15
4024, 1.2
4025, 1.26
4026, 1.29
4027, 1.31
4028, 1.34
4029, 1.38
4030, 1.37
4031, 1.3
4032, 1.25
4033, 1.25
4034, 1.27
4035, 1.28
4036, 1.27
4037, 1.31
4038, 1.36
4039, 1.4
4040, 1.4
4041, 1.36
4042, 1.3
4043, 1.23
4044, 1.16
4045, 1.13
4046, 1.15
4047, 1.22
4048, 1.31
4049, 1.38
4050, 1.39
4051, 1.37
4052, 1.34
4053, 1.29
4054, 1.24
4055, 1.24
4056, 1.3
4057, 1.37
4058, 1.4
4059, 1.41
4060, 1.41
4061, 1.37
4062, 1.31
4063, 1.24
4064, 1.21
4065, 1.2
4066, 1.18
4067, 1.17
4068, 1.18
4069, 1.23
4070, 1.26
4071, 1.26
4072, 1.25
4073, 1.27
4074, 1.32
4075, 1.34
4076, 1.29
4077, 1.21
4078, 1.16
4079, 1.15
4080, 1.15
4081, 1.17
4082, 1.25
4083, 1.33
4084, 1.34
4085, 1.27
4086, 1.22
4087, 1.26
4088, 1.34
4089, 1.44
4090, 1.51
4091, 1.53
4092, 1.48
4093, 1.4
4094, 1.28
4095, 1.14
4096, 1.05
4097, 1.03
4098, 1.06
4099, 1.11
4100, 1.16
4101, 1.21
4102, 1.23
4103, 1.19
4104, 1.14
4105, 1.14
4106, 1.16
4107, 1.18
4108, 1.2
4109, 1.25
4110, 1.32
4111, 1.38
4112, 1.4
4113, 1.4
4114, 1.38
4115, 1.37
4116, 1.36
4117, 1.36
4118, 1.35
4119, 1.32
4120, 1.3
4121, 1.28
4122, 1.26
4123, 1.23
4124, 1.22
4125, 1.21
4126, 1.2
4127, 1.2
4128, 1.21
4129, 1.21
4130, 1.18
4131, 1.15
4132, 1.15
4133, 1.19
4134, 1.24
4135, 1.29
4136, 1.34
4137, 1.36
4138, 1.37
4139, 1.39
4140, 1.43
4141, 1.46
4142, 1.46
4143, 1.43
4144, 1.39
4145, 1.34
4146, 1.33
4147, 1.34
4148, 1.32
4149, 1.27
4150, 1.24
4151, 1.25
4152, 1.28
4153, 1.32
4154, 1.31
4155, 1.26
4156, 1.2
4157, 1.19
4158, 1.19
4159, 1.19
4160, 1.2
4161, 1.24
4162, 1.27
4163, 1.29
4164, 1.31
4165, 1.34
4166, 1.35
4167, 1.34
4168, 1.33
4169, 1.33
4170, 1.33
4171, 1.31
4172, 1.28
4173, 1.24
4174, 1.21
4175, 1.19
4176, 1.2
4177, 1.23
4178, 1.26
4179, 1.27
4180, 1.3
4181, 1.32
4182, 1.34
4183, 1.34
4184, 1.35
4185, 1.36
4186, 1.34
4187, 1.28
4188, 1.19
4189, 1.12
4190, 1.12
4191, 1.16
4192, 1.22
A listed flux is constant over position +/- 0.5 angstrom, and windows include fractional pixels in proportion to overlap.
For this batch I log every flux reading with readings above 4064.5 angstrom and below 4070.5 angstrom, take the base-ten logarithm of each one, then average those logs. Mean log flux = 0.080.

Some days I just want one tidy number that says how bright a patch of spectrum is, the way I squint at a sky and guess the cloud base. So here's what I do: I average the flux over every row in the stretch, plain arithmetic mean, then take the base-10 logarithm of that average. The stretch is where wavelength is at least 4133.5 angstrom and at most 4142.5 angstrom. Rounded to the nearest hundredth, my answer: 0.14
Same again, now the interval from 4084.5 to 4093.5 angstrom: 0.14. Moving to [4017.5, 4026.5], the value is 0.11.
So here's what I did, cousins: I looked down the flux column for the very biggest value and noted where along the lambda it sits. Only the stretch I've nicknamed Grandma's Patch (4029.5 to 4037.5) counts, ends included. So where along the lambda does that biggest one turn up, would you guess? 4030 angstrom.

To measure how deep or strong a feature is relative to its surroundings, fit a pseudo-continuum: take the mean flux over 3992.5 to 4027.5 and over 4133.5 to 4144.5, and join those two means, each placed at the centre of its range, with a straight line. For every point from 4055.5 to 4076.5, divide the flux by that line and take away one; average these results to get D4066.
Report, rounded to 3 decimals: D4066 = -0.046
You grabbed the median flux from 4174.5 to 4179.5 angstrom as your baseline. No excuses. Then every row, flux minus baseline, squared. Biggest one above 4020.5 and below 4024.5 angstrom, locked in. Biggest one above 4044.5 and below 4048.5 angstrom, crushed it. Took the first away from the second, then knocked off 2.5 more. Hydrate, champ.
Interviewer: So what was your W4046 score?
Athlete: -2.50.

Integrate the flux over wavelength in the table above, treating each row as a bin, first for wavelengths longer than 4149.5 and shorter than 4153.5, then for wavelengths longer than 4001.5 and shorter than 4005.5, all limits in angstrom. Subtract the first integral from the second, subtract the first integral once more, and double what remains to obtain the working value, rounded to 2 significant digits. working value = -9.5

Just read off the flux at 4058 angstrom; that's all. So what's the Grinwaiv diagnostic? 1.4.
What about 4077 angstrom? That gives 1.21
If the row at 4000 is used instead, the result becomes 1.31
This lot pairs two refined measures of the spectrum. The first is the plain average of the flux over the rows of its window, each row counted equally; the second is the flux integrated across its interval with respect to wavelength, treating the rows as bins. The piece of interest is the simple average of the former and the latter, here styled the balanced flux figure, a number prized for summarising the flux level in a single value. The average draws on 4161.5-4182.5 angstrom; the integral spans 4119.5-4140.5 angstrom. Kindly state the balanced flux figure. 13.8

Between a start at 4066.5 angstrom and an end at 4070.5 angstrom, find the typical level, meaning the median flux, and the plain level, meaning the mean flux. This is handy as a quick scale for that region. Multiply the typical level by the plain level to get 1.46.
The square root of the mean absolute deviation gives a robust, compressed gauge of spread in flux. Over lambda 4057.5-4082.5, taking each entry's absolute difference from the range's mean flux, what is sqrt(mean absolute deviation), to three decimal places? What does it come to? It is 0.257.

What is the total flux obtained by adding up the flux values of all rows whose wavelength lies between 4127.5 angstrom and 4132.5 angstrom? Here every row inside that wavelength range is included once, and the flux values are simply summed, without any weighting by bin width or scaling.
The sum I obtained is 5.90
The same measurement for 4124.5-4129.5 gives 6.03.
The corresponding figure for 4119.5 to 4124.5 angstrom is 6.29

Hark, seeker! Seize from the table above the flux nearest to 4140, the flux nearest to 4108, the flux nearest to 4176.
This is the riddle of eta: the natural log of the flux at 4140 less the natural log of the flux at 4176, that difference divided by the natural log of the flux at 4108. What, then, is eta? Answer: 1.0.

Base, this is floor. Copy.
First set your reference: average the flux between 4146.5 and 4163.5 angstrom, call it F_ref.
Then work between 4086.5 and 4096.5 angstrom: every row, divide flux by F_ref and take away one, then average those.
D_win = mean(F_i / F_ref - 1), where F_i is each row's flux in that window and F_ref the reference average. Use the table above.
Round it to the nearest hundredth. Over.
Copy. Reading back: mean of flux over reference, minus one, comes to 0.07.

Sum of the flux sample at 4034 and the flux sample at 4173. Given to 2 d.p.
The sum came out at 2.51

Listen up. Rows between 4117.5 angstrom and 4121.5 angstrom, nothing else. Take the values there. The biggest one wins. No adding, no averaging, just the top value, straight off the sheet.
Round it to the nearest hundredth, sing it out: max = 1.35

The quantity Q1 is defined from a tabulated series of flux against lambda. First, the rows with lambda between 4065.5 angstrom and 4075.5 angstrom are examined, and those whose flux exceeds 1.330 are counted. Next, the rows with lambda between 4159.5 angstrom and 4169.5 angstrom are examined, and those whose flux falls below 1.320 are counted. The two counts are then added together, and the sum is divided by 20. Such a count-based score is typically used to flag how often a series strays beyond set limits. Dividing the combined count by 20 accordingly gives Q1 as 0.30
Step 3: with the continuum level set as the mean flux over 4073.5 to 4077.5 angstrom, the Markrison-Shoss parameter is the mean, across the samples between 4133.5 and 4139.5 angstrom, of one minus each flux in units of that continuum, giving -0.03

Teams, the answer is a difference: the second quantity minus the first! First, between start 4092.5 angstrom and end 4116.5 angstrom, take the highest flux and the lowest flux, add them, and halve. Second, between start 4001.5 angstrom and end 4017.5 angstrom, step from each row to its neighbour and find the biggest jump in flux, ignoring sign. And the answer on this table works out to -1.165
